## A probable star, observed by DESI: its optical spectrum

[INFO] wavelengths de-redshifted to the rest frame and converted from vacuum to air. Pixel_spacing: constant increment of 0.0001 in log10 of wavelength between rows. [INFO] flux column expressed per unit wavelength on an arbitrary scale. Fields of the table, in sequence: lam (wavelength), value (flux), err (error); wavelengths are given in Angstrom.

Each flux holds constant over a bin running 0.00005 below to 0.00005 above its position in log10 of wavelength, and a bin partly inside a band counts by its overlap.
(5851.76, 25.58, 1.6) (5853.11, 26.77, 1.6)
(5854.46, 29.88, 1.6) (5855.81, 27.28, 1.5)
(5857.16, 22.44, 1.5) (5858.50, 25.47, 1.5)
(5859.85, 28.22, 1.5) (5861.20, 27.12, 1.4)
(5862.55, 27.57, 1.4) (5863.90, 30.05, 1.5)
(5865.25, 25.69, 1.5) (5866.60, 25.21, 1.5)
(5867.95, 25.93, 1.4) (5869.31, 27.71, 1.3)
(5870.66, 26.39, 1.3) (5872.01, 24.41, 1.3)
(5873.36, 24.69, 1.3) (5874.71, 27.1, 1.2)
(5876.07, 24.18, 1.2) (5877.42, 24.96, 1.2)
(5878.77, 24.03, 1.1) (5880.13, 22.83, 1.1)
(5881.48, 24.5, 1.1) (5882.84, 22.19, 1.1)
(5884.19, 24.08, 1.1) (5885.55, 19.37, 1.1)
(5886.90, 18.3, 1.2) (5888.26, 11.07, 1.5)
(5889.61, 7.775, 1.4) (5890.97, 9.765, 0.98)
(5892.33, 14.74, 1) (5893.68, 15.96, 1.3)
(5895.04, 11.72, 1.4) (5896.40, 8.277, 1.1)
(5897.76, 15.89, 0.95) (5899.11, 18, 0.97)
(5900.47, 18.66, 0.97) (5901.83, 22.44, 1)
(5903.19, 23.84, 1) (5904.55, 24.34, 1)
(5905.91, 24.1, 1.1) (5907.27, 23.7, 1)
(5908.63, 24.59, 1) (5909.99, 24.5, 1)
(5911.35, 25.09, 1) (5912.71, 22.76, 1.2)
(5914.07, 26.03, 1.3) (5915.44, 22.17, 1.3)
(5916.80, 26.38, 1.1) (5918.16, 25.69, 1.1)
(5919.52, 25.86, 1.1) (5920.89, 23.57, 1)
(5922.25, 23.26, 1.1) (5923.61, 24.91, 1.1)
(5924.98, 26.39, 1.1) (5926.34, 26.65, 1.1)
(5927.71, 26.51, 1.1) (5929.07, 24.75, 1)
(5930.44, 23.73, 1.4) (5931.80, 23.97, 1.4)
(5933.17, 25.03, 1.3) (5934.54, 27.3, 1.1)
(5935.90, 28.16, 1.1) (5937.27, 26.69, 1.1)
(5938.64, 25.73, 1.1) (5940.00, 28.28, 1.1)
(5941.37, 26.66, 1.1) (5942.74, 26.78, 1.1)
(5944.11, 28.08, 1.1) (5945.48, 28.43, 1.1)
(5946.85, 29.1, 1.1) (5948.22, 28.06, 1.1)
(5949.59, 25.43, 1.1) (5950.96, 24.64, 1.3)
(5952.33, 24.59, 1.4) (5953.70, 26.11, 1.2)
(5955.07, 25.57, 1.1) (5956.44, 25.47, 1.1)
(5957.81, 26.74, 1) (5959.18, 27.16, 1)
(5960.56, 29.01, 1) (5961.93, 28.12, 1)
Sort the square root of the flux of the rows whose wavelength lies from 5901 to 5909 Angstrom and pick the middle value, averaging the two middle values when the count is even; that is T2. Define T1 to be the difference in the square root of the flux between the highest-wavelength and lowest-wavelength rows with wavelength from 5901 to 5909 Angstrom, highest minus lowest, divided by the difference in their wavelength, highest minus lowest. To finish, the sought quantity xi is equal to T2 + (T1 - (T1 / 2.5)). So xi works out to 4.92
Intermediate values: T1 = 0.033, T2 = 4.90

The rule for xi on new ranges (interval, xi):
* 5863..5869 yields 5.02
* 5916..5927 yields 5.08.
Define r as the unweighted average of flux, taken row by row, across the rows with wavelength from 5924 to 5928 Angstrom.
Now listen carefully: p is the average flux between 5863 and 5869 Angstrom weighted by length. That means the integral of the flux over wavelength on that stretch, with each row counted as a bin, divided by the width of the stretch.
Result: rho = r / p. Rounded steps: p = 27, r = 26.5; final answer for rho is 0.99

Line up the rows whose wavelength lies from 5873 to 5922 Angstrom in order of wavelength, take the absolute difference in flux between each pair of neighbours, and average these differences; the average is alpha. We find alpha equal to 2.3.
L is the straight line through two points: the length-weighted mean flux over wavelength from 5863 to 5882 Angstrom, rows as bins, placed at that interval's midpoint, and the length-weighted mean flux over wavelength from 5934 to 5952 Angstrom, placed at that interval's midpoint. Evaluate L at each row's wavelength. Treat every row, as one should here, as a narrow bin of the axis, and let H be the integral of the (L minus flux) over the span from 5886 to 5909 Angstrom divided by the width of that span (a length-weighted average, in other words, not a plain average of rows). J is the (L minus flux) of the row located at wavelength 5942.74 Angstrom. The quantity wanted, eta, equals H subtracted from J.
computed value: -8.6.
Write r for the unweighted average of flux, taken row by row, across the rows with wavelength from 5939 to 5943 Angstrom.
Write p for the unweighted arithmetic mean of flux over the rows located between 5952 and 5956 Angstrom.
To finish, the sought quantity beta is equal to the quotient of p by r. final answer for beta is 0.93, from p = 25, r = 27.2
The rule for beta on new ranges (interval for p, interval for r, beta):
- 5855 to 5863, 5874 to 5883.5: 1.09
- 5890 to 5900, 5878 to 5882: 0.57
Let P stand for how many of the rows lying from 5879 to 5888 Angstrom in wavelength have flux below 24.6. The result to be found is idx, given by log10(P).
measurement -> 0.8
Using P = 6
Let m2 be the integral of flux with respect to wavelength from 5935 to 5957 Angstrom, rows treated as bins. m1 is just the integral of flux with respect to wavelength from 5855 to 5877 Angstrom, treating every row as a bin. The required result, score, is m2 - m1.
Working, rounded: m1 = 577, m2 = 589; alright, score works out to 12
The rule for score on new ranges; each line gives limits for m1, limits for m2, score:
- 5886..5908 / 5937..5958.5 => 203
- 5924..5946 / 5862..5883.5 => -34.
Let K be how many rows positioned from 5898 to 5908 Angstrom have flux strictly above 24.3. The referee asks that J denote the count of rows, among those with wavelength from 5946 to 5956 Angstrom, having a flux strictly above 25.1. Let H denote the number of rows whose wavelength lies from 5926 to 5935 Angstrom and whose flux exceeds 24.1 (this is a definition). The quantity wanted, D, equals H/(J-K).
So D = 1.25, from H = 5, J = 5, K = 1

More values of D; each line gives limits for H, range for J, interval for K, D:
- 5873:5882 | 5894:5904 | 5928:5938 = -1.00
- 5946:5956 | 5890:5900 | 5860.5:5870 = -1.00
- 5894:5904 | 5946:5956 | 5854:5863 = 0.00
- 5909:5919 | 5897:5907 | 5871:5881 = -1.25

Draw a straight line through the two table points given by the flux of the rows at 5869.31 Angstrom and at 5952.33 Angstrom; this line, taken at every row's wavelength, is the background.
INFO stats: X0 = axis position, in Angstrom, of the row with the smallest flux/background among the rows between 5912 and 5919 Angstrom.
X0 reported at 5915.44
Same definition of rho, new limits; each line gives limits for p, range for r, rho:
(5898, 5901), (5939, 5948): 1.55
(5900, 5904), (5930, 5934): 1.11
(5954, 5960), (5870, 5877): 0.96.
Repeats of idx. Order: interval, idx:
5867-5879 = 0.5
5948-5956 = 0.0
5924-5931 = 0.0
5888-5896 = 0.8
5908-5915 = 0.5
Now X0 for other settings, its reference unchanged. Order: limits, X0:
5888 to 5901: 5889.61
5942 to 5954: 5950.96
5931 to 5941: 5931.80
